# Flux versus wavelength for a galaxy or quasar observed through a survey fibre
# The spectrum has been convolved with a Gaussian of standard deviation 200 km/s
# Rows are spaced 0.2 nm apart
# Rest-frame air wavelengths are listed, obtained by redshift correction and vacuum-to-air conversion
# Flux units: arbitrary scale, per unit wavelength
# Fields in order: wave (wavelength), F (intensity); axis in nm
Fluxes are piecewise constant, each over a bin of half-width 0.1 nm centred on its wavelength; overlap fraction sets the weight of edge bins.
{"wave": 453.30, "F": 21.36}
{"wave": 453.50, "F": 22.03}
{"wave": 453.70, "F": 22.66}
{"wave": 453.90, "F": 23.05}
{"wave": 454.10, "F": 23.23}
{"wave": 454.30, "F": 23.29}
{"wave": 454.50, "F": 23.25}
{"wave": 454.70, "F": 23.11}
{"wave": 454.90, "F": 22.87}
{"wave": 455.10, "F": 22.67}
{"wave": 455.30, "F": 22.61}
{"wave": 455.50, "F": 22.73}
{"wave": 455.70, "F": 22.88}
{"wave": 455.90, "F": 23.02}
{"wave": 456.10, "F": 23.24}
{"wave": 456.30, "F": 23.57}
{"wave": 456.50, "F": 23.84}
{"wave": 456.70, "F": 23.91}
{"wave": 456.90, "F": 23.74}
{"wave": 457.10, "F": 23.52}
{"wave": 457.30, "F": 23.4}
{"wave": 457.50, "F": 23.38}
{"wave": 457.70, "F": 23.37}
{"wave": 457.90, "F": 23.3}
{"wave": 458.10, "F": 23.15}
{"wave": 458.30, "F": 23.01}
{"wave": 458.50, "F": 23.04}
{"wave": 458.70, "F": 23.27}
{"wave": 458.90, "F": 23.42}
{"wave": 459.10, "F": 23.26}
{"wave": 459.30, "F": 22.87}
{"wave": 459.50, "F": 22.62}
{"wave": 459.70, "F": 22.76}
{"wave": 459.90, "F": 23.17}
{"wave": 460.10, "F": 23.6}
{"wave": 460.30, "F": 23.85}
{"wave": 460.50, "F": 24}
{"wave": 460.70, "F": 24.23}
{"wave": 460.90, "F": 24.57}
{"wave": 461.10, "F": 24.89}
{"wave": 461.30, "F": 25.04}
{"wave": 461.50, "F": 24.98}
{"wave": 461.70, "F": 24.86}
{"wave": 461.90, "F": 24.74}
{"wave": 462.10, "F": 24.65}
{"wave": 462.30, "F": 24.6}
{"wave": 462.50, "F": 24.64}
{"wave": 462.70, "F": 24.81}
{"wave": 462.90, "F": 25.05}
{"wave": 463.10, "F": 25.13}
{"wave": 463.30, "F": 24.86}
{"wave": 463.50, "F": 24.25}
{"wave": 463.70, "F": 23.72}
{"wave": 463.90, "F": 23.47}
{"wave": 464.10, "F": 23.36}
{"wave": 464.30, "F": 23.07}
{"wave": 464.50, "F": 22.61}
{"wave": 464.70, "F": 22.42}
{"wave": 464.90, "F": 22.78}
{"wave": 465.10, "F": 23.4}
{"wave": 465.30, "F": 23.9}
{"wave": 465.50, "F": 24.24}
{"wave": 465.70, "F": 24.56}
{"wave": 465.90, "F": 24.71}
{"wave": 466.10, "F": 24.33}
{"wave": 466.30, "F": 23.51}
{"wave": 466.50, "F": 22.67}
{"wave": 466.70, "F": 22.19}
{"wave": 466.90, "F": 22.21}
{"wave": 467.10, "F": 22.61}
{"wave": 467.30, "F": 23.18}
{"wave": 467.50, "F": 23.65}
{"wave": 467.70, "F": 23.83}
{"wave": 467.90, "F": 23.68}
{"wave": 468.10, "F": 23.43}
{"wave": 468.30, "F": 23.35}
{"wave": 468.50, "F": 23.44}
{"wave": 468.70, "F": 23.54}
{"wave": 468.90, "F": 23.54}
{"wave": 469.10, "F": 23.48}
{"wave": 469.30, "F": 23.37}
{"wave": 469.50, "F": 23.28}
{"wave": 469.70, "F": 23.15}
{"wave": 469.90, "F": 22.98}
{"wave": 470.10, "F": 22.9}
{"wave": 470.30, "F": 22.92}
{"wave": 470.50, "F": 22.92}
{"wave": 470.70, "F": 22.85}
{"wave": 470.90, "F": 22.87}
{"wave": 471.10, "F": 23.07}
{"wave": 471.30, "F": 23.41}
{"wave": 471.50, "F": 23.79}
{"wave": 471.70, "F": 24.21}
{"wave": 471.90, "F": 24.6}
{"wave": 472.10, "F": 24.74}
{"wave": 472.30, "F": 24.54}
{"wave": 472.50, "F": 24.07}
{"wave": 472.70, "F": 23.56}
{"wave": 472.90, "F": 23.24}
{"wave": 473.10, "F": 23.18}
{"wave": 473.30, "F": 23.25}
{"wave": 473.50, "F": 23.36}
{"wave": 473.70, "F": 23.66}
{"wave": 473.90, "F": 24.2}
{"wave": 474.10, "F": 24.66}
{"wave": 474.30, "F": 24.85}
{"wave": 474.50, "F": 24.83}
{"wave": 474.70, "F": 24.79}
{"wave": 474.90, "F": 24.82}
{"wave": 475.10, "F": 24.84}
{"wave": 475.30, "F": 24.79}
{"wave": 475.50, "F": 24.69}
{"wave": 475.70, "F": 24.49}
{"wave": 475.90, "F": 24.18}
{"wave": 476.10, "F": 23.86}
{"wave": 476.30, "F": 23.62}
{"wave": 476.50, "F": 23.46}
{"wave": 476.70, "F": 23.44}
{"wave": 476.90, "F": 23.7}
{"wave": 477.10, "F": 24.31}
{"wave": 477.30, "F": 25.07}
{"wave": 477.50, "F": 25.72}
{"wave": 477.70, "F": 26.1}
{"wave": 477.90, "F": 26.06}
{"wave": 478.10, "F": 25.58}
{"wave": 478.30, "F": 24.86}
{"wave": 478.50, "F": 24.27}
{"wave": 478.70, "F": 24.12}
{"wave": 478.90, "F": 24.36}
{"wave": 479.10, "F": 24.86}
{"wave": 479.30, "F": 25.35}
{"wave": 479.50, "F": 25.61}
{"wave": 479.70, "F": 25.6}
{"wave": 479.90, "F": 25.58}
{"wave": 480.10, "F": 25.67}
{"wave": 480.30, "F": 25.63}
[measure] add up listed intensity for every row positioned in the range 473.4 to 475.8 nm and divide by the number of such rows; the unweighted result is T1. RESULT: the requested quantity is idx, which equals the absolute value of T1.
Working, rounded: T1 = 24.5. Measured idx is 24.5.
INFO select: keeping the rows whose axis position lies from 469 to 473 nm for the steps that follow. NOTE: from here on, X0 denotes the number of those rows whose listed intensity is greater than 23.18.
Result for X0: 12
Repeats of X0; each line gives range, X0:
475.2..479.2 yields 20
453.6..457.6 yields 11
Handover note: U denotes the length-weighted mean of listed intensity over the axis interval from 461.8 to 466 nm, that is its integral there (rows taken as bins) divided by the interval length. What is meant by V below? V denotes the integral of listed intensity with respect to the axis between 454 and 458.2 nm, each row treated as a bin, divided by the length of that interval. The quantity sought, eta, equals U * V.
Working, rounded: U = 24.0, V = 23.2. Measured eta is 559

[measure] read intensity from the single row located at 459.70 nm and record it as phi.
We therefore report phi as 22.76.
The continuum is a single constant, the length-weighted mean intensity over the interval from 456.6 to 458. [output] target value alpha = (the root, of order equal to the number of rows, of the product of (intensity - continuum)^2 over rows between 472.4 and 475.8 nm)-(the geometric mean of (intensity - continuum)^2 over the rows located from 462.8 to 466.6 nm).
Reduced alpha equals 0.12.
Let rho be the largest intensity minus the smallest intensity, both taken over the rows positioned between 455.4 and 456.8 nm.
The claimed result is 1.2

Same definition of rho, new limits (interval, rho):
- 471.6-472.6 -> 0.7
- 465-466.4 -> 1.3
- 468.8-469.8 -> 0.4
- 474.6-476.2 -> 1.0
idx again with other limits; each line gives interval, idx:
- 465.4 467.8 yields 23.5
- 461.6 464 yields 24.6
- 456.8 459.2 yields 23.3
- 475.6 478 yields 24.5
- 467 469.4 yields 23.4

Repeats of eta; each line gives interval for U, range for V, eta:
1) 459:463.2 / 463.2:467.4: 567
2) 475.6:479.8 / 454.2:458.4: 574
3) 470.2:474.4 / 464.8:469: 556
